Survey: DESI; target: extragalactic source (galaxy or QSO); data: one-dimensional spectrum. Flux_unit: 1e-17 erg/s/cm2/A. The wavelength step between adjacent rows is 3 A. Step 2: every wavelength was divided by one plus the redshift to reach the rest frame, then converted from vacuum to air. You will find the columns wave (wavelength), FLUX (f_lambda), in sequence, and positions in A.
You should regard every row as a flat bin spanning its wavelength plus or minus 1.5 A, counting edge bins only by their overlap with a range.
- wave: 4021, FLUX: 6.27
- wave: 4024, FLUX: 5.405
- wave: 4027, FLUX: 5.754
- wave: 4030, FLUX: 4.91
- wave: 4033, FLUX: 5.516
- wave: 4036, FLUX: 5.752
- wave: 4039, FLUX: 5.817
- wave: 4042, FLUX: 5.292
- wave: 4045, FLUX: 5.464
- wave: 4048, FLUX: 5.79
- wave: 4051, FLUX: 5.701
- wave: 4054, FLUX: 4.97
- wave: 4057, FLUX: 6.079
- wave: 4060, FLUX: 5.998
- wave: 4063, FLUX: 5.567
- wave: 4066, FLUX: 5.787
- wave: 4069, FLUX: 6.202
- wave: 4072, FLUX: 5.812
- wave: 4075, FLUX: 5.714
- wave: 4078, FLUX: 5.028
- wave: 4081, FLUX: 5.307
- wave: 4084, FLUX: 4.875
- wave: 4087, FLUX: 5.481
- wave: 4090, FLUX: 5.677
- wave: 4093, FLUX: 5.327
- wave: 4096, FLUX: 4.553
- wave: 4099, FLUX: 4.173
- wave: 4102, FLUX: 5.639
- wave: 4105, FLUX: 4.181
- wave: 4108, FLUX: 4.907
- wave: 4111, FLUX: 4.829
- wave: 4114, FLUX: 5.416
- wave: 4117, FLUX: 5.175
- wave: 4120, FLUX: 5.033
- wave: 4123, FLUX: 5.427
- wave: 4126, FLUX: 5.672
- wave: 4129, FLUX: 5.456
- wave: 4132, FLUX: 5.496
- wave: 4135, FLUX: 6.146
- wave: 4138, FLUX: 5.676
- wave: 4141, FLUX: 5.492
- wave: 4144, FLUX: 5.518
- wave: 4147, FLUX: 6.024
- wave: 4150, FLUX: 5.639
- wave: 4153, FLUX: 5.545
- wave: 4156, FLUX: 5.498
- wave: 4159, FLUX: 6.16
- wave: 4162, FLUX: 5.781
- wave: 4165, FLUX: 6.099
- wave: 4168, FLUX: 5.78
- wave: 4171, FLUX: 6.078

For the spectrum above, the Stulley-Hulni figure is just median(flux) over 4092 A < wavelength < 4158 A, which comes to 5.47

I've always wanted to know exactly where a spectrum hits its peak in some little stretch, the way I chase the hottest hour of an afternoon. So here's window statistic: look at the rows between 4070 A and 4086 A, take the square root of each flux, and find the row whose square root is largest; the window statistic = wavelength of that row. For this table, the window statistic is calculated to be 4072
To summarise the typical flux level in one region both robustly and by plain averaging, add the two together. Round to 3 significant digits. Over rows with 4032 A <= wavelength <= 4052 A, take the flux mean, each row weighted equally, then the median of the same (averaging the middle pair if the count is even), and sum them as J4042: 11.3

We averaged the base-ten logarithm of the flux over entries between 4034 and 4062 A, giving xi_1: 0.751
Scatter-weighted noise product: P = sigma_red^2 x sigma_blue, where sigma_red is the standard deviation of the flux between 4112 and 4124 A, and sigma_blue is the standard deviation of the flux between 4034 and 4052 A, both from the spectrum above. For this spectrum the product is 0.01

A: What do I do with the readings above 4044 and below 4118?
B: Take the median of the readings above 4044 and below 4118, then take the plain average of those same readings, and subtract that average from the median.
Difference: 0.12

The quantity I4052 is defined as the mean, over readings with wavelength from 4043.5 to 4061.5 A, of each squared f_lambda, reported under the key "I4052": 32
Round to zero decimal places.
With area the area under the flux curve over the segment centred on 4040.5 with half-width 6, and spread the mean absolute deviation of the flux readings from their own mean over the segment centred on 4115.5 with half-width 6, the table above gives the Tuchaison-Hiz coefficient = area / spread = 367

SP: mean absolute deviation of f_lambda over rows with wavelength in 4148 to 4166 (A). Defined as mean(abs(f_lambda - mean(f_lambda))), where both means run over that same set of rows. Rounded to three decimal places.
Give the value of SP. 0.228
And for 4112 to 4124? 0.159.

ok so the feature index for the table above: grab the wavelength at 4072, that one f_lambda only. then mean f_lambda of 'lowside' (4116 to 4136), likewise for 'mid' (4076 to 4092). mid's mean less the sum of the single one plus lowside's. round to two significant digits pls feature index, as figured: -6.0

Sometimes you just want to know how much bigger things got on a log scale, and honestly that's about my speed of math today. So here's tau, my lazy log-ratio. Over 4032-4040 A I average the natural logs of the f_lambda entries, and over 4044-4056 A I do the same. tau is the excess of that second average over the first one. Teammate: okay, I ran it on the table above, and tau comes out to -0.04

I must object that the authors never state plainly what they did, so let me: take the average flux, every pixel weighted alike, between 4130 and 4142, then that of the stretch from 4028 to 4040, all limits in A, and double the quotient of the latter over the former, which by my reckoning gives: 1.93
